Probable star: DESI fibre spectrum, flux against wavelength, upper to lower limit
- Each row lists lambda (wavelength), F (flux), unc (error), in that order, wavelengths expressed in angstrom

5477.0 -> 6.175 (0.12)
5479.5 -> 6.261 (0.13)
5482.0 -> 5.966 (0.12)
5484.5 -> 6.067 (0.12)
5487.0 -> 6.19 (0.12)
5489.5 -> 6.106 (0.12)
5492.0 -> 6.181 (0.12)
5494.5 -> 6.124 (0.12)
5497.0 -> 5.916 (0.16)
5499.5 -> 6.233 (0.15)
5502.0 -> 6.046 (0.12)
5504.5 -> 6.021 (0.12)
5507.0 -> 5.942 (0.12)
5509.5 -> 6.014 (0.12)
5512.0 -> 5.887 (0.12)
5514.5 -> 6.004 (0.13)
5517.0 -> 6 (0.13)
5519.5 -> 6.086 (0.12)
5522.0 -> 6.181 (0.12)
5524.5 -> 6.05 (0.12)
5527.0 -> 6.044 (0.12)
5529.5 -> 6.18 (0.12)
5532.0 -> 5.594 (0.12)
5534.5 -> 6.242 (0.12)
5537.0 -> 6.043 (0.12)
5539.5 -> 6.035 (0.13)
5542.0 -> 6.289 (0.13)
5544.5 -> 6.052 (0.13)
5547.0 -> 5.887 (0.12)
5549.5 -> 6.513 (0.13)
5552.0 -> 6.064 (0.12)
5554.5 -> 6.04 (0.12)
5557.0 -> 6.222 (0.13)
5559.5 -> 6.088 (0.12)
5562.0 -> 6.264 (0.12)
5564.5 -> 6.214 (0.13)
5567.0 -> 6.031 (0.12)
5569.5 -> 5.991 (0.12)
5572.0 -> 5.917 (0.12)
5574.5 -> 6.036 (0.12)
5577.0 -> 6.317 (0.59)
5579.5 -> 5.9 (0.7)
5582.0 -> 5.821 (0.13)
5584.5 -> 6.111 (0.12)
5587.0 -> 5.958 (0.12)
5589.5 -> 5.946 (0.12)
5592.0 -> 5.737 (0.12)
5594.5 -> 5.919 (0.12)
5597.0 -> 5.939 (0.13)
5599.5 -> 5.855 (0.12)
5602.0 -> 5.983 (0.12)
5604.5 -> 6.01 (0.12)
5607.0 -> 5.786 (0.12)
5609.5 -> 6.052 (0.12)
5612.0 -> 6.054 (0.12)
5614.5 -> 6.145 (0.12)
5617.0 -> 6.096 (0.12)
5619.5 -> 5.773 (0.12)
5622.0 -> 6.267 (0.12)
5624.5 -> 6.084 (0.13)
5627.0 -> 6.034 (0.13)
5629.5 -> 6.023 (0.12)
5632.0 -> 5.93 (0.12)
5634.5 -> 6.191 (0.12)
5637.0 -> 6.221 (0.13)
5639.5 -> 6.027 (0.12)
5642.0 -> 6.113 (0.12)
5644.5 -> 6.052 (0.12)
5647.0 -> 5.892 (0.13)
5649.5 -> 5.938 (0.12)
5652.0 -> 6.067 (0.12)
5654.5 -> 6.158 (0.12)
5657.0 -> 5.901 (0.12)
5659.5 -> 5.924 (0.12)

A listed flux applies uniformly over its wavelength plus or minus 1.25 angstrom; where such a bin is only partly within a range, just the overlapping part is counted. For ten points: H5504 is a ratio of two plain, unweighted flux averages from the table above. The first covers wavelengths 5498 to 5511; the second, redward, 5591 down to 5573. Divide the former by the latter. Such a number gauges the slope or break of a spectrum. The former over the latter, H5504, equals 1.01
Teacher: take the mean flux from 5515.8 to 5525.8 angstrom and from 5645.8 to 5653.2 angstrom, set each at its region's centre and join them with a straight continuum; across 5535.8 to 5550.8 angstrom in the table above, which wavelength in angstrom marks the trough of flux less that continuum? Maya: 5547.0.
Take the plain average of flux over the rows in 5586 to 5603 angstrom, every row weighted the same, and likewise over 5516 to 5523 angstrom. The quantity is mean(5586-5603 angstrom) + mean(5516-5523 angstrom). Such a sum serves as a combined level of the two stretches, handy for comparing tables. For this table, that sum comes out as 12.0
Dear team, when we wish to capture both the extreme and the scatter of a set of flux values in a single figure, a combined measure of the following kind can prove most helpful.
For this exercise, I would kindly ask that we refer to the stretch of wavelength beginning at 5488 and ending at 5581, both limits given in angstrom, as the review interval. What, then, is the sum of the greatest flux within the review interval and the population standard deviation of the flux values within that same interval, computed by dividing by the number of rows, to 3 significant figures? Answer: 6.67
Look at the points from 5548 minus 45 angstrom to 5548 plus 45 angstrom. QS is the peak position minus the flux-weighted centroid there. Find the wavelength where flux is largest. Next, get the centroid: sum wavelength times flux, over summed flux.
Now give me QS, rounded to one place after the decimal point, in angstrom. 1.3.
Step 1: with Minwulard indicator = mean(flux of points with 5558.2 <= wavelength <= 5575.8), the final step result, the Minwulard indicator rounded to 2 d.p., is 6.08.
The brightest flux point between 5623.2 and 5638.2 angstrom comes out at 6.221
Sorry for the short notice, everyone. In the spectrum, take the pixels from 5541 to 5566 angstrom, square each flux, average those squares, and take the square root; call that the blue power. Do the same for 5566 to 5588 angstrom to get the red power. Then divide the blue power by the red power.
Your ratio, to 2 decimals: 1.03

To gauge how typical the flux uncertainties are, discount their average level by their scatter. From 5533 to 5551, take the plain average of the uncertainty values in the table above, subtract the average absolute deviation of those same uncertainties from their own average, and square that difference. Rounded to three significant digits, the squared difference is 0.0146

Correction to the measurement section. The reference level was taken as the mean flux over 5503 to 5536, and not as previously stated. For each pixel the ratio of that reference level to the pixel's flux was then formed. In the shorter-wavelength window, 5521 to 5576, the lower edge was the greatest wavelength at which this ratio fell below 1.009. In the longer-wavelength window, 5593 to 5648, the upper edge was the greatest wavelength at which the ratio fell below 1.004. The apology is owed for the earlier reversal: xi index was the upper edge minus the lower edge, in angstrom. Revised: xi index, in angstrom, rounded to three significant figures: 70.0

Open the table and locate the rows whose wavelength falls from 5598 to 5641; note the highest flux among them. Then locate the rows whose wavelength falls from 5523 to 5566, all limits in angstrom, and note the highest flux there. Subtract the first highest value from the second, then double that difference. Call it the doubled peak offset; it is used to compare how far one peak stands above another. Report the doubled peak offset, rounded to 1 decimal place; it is 0.5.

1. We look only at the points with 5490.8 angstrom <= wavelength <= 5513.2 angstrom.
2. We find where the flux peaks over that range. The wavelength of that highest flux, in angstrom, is 5499.5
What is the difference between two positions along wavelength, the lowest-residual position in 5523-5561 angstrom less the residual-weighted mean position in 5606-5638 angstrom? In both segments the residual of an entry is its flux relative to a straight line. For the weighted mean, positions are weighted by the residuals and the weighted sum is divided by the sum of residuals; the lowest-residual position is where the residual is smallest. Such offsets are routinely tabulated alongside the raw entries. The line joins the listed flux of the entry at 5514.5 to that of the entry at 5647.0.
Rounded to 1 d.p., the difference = -94.2 angstrom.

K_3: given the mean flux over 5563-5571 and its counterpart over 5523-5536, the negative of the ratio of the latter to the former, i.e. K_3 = -0.991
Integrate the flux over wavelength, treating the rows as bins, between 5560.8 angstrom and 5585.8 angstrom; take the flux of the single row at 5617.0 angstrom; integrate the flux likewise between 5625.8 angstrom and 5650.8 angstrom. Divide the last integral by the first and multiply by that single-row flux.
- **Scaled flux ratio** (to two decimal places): 6.08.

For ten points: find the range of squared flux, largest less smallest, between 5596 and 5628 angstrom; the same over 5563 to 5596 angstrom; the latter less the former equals 1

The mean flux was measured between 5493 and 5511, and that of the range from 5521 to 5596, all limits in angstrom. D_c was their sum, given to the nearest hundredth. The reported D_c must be 12.10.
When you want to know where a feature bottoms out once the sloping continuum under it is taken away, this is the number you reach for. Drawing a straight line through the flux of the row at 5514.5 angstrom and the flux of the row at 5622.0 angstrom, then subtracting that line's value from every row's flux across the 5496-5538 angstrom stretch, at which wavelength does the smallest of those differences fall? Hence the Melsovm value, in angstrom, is 5532.0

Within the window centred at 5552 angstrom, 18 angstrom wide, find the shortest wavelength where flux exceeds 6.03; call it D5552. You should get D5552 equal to 5544.5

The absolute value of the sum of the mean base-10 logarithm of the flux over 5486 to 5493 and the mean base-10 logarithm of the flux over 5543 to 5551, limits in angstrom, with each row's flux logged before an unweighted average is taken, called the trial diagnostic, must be 1.58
